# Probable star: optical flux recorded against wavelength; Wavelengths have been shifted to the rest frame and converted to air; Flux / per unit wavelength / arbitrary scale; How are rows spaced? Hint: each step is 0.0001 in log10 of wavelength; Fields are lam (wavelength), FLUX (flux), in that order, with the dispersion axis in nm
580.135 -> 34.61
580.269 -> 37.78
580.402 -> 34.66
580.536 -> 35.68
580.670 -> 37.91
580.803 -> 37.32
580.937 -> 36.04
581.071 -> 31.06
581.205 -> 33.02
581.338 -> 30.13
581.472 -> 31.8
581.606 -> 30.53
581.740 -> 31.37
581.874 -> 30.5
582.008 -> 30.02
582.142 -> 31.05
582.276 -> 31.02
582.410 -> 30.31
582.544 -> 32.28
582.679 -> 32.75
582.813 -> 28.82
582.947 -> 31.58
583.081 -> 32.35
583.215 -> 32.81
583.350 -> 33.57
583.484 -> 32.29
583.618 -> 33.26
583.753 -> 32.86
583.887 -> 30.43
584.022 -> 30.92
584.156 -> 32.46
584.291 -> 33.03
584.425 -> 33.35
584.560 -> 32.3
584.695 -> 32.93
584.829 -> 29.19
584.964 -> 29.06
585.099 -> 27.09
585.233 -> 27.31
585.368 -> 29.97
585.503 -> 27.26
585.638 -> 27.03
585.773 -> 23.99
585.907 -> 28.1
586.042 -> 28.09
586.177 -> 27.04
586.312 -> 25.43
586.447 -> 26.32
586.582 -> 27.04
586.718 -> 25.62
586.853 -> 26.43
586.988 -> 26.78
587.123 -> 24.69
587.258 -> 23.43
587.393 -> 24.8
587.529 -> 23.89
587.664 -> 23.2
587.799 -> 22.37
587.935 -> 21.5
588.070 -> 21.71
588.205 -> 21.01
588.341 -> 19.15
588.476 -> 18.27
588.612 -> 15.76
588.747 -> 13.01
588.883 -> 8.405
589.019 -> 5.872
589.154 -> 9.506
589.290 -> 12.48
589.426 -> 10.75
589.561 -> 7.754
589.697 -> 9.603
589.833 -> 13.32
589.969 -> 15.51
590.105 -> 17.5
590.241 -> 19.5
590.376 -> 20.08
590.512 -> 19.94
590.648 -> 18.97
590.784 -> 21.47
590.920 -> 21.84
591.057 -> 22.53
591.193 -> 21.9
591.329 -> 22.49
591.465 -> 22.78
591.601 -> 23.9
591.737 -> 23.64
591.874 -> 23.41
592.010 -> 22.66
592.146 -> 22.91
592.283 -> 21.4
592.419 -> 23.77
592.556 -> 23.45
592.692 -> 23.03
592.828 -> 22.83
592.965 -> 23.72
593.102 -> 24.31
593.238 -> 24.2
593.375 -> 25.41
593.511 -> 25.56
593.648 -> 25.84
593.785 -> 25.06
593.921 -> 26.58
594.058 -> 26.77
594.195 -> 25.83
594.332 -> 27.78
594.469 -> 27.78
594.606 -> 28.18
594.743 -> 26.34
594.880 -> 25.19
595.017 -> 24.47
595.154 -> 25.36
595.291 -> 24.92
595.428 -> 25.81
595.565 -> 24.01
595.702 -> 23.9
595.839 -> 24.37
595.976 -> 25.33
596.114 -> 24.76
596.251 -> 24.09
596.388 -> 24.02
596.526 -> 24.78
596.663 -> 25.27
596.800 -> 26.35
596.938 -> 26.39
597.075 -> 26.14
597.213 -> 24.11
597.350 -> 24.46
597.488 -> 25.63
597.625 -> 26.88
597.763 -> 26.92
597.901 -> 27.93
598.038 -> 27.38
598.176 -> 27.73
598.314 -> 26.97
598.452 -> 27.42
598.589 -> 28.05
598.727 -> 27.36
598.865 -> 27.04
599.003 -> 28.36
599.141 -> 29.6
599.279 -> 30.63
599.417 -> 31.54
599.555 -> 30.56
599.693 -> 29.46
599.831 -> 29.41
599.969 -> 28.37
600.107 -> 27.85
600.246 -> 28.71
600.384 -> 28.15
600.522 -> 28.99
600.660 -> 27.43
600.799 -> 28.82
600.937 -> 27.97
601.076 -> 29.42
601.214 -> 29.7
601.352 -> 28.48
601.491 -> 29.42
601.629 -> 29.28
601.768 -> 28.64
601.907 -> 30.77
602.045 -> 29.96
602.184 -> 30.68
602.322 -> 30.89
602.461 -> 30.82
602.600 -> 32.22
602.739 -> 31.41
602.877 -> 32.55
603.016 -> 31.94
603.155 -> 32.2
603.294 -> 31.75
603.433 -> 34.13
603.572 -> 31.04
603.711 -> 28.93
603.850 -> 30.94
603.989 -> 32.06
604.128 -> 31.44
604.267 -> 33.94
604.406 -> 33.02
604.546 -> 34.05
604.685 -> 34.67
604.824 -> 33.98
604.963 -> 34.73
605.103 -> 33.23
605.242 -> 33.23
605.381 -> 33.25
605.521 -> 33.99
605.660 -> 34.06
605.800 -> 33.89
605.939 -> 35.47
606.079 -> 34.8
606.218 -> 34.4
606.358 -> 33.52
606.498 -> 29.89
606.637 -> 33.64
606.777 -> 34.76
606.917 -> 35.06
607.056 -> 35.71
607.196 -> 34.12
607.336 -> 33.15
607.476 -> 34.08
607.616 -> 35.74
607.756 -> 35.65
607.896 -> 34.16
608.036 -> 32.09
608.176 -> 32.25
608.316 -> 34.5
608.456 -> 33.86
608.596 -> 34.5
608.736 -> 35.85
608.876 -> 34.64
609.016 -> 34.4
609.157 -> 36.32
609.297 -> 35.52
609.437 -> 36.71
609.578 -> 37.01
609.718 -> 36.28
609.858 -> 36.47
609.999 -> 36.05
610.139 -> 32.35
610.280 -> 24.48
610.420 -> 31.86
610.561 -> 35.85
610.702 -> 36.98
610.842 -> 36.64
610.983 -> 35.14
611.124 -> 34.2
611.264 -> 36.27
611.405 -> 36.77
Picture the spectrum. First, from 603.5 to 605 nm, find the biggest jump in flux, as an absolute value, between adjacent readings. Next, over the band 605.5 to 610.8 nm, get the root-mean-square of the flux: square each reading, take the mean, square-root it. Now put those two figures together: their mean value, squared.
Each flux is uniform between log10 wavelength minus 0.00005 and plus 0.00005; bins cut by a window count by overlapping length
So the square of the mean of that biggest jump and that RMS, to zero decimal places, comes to 340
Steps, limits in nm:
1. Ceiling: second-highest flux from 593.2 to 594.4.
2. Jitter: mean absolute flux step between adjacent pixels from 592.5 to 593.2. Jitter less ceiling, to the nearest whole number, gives -26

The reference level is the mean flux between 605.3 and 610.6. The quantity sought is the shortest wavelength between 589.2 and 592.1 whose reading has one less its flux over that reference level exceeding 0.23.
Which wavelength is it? 589.290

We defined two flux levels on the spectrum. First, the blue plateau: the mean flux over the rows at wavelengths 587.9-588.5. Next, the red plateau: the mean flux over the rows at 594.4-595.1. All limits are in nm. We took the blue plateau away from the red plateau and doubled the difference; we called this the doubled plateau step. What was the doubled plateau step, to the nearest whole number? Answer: 12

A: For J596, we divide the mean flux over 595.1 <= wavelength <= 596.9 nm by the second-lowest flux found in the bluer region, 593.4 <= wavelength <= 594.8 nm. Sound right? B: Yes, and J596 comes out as 0.97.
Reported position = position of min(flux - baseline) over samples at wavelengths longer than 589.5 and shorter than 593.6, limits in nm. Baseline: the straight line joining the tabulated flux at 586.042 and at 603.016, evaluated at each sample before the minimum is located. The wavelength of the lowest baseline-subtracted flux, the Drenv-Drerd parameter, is 589.561 nm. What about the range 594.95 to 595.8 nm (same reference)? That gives 595.702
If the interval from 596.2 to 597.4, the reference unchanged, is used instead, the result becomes 597.213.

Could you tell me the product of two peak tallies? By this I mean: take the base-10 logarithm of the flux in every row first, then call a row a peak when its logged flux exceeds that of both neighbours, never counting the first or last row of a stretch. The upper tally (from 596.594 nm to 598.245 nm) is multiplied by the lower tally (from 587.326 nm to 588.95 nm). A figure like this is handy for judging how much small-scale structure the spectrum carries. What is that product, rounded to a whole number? 2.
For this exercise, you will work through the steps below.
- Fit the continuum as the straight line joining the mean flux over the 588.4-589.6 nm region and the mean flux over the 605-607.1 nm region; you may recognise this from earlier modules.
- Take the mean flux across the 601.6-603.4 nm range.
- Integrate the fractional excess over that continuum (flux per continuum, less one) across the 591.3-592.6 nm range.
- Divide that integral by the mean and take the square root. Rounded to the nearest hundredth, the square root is 0.15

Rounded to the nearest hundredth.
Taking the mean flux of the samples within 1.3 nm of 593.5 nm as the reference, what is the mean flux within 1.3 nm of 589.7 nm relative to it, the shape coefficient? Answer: 0.59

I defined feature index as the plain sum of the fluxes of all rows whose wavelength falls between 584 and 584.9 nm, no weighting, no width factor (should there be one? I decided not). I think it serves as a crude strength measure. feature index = 224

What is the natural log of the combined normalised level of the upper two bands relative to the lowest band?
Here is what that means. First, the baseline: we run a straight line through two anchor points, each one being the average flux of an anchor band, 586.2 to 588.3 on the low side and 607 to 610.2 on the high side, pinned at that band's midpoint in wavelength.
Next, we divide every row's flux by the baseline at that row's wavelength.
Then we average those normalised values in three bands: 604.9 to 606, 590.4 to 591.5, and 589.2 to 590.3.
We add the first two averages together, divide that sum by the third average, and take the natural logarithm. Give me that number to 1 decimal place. 1.3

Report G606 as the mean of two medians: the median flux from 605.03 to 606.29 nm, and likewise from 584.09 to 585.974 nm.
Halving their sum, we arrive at 31.6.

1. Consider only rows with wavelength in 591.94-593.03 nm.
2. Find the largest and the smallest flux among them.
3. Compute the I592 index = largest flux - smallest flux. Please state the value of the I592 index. 2.4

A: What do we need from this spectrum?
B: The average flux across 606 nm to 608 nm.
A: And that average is 34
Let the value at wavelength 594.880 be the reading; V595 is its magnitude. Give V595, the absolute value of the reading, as 25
